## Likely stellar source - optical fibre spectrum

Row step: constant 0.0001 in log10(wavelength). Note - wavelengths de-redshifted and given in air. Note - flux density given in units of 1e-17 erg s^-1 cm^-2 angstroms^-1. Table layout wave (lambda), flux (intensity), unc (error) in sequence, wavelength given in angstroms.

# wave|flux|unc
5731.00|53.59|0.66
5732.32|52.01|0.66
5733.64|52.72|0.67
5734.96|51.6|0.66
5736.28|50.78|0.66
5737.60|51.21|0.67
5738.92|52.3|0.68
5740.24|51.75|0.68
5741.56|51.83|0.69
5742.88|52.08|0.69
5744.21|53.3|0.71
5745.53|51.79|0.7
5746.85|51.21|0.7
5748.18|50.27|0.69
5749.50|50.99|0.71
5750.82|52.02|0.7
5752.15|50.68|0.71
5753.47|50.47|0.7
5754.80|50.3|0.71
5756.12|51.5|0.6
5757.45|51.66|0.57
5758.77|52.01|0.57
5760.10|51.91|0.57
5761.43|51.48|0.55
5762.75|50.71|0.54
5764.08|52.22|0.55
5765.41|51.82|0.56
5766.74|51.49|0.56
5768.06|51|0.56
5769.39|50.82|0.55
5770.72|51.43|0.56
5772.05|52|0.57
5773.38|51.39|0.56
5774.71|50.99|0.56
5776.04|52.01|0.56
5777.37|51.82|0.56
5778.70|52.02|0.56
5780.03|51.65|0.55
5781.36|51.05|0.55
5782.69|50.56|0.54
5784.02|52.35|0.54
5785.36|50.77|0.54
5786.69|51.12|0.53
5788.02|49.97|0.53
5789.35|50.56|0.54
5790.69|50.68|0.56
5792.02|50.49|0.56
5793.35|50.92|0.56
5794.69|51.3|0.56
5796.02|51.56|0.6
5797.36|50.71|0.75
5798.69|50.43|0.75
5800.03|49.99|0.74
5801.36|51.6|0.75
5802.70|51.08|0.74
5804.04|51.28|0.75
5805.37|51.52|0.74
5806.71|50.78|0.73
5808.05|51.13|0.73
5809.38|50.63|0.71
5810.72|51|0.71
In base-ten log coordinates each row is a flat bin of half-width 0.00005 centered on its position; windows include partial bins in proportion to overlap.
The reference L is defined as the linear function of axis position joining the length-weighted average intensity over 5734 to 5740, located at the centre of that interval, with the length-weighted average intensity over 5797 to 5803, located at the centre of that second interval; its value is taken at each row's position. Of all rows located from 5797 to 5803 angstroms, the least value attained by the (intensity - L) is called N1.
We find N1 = -0.8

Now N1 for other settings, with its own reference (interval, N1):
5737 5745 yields -0.4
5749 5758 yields -1.1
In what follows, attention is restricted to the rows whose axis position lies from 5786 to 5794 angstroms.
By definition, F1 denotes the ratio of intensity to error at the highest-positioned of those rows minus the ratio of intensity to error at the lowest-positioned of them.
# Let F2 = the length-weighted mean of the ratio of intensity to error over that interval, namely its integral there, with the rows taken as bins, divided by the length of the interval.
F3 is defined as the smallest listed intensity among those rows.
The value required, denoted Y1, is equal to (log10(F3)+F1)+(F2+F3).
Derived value 139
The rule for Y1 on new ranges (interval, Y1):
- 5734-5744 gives 126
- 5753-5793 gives 161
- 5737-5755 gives 120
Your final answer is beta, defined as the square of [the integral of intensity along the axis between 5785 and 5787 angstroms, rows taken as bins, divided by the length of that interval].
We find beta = 2601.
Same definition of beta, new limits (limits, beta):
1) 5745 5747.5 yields 2657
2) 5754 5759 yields 2632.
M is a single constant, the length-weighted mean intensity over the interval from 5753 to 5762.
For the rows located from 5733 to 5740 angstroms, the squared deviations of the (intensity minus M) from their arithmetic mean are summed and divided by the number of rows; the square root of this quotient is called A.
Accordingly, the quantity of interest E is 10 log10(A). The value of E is -1.5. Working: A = 0.71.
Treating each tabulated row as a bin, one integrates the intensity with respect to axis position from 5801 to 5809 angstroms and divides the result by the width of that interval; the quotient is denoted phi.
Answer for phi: 51.20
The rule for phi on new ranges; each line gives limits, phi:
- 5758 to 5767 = 51.66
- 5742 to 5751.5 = 51.65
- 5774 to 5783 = 51.50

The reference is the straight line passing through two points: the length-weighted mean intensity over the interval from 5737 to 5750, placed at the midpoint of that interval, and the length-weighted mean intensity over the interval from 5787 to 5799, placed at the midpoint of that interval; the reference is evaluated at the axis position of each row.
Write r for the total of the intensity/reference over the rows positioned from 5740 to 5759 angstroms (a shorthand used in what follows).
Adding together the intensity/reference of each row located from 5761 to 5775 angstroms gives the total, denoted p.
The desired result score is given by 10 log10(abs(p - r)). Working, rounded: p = 11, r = 15.0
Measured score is 6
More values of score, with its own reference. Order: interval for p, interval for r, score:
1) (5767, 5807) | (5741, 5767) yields 10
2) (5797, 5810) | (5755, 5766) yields 3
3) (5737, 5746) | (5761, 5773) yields 3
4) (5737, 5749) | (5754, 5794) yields 13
